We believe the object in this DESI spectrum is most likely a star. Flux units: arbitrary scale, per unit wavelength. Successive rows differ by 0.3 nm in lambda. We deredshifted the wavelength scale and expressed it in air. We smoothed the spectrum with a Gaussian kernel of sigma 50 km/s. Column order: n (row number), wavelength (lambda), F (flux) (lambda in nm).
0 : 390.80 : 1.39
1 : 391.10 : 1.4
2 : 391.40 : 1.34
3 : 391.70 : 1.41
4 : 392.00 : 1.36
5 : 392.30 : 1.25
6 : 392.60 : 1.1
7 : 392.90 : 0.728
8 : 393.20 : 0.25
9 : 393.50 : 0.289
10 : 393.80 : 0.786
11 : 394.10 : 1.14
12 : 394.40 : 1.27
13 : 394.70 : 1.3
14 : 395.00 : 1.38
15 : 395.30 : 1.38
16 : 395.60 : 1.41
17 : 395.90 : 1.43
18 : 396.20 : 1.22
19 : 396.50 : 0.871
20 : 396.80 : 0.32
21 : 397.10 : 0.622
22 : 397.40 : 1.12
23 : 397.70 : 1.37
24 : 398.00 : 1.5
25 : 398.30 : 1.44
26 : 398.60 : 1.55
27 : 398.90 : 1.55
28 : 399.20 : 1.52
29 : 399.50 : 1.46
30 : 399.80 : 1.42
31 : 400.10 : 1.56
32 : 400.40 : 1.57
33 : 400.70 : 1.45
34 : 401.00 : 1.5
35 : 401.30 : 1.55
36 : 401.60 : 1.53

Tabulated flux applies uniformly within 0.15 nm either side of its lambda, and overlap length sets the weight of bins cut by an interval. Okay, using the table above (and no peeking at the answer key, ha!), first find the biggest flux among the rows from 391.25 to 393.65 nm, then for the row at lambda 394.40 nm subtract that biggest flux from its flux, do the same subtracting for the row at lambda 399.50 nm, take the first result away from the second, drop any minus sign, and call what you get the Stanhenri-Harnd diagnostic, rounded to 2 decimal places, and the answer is 0.19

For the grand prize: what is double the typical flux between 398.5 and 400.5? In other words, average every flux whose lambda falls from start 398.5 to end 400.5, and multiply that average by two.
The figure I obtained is 3.0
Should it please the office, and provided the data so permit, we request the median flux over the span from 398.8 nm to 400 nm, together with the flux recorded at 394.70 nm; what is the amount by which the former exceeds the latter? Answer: 0.19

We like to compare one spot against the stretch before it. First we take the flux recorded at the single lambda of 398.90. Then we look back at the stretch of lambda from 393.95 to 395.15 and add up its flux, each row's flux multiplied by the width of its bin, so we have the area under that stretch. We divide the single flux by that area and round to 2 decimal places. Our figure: 1.02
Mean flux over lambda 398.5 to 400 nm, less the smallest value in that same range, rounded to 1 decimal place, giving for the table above 0.1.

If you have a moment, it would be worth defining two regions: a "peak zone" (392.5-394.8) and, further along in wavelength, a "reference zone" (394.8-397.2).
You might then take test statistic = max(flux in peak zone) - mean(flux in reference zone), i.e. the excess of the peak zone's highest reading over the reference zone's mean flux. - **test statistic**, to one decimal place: 0.2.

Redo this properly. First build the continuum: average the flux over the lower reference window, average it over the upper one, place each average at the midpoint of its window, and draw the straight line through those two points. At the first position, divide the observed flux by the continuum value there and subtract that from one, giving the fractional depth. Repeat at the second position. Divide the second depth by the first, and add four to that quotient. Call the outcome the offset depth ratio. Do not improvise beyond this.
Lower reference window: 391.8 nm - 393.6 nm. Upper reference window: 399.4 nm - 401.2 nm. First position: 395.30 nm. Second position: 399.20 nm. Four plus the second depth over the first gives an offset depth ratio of 4.3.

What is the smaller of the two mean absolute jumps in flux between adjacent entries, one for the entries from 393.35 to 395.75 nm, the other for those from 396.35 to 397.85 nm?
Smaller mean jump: 0.16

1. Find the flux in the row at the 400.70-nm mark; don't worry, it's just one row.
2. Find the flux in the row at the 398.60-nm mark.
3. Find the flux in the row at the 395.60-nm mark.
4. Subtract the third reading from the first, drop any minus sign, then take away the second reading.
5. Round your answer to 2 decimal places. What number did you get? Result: -1.51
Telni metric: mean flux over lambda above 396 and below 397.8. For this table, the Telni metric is 0.92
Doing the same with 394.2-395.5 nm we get 1.33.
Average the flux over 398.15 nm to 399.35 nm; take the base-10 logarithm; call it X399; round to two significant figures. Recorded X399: 0.18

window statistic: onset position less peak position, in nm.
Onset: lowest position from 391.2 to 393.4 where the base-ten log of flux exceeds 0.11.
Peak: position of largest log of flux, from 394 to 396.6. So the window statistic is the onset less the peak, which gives -4.50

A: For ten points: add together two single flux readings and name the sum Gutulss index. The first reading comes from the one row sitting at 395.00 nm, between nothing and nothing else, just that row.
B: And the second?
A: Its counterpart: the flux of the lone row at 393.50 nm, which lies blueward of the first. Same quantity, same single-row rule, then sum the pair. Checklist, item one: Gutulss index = 1.67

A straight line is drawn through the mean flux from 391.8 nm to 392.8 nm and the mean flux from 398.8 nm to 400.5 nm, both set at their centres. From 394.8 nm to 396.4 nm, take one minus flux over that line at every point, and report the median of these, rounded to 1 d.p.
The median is 0.0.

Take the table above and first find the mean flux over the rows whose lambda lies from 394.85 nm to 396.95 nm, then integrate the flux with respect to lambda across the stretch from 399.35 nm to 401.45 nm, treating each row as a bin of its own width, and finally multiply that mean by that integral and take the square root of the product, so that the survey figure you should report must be 1.9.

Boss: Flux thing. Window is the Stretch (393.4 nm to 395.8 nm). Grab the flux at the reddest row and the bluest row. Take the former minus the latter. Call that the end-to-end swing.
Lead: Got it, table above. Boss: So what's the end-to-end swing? 1.1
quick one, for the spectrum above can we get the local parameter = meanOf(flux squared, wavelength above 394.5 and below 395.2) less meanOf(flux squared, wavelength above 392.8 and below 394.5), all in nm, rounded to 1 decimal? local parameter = 1.1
